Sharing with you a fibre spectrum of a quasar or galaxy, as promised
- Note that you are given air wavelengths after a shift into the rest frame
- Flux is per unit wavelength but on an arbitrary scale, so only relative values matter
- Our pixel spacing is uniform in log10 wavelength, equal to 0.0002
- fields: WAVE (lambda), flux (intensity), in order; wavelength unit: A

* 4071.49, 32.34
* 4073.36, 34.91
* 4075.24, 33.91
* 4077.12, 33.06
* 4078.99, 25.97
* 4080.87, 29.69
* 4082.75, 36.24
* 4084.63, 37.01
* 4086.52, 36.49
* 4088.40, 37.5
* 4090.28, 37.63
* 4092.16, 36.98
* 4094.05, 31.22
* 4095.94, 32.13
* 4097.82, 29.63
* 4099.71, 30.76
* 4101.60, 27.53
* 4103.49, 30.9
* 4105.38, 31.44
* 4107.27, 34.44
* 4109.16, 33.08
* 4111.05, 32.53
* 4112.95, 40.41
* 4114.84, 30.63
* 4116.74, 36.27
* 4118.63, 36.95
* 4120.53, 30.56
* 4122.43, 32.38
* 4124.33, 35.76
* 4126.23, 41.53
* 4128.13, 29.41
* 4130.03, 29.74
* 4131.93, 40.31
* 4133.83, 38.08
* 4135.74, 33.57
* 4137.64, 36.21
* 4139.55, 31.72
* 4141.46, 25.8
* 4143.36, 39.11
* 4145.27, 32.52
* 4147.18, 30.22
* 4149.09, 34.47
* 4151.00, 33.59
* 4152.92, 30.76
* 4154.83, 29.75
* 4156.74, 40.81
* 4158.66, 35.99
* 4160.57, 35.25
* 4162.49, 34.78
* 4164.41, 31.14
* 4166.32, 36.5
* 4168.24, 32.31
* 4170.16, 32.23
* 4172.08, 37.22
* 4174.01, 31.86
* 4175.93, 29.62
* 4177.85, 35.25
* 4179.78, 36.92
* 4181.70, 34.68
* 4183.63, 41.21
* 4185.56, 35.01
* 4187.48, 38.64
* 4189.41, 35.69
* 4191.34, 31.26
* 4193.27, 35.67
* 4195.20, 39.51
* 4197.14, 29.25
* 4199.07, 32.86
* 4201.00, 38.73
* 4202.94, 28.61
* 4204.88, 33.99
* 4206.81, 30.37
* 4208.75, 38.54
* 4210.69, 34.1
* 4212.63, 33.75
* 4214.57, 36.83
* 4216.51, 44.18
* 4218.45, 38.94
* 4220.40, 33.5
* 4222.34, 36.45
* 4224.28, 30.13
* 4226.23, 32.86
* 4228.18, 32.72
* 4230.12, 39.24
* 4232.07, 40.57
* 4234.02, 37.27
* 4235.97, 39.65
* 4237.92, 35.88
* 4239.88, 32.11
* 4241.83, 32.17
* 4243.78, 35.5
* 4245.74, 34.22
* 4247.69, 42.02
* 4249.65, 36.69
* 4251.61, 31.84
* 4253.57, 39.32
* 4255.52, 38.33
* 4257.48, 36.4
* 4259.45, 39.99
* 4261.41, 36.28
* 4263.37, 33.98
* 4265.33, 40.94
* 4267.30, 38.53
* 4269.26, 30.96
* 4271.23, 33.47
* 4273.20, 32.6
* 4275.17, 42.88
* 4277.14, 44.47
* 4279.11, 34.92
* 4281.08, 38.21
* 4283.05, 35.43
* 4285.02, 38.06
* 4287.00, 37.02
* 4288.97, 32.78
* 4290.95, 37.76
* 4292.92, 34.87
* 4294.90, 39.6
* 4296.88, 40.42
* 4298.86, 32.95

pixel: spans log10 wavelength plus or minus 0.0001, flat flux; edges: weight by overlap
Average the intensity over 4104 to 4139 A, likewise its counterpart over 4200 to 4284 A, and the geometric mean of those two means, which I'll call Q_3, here 35.4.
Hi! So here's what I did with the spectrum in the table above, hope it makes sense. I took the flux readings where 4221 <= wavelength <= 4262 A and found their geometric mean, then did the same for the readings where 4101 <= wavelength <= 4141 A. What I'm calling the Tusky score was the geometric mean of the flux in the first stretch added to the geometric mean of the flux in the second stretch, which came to 69.8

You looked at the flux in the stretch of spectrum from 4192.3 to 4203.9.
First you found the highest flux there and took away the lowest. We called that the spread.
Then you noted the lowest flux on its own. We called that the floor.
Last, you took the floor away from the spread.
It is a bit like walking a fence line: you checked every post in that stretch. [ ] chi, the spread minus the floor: -18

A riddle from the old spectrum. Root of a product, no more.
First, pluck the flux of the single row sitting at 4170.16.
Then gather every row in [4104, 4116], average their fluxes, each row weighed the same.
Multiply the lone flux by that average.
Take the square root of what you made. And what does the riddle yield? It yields 33.0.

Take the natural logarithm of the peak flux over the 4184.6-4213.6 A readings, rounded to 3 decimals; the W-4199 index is 3.677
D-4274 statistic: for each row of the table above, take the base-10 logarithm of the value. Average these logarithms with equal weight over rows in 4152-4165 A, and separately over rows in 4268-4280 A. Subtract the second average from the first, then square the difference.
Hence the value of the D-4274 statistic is 0.0008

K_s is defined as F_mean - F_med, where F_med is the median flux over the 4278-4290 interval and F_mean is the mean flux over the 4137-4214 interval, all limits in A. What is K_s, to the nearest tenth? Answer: -2.1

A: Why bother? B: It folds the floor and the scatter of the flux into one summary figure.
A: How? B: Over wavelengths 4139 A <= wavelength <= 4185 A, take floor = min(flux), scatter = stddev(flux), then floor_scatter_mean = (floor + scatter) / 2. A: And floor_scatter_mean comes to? 14.7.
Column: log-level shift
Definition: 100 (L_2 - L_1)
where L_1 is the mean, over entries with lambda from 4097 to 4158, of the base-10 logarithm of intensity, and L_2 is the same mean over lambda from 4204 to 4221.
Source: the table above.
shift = 3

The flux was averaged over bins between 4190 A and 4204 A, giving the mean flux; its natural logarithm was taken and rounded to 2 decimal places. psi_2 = 3.52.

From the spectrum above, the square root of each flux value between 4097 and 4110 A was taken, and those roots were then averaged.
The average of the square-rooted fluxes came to 5.6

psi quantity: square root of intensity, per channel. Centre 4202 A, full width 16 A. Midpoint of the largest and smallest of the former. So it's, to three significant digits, 5.82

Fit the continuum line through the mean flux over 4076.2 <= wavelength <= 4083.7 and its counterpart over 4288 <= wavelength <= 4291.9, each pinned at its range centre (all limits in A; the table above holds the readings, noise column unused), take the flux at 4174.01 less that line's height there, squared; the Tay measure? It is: 1.4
